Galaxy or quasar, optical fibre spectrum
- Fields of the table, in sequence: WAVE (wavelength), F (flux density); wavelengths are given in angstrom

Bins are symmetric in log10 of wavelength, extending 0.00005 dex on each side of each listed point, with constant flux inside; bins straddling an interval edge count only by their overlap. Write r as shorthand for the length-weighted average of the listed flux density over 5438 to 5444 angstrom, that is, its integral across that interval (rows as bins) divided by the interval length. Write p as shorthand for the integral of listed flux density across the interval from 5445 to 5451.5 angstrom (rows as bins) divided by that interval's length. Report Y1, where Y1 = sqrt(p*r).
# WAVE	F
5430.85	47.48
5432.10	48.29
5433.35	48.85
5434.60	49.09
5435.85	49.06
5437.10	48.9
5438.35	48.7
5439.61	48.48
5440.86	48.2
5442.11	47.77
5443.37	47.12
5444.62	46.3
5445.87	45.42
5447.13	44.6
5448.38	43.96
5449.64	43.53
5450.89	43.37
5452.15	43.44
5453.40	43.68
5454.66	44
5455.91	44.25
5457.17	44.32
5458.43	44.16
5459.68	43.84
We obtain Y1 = 46.1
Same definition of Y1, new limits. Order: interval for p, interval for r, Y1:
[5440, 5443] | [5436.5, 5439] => 48.3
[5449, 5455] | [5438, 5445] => 45.6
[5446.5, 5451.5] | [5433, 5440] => 46.3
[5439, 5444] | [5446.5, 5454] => 45.8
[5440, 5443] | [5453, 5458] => 45.9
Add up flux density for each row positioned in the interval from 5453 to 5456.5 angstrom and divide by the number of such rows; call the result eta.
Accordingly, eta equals 44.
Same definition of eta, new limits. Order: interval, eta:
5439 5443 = 48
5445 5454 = 44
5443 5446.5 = 46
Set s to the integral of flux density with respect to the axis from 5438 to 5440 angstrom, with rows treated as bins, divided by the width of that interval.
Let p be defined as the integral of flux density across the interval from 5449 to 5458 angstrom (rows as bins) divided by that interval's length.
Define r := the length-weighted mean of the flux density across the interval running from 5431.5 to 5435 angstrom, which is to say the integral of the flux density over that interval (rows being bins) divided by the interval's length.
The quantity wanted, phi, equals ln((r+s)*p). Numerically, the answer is 8.356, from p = 44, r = 48.8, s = 48.4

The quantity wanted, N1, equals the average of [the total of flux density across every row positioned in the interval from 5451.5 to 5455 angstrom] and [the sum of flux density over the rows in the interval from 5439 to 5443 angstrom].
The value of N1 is 138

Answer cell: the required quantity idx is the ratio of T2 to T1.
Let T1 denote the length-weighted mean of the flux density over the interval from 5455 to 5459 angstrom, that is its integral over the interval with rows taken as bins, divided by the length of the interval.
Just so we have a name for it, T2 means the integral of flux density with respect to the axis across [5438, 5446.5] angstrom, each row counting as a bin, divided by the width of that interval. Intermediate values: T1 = 44.2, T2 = 47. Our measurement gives 1.07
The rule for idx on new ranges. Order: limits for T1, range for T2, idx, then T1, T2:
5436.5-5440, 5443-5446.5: 0.95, 48.6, 46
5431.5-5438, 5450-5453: 0.89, 48.9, 44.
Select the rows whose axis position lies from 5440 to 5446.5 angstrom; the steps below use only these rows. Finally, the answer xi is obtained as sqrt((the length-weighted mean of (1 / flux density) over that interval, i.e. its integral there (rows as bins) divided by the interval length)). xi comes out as 0.146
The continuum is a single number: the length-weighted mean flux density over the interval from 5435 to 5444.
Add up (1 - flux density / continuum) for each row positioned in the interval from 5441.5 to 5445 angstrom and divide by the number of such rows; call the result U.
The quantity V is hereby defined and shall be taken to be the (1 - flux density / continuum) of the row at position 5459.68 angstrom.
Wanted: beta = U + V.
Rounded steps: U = 0.026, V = 0.093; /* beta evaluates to 0.119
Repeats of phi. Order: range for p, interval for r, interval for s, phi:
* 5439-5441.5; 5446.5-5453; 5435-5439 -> 8.409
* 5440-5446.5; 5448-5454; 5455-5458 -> 8.326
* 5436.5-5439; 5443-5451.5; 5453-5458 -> 8.373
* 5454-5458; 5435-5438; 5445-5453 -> 8.322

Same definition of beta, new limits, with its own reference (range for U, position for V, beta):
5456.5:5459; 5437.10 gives 0.073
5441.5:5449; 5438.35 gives 0.044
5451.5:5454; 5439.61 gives 0.096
